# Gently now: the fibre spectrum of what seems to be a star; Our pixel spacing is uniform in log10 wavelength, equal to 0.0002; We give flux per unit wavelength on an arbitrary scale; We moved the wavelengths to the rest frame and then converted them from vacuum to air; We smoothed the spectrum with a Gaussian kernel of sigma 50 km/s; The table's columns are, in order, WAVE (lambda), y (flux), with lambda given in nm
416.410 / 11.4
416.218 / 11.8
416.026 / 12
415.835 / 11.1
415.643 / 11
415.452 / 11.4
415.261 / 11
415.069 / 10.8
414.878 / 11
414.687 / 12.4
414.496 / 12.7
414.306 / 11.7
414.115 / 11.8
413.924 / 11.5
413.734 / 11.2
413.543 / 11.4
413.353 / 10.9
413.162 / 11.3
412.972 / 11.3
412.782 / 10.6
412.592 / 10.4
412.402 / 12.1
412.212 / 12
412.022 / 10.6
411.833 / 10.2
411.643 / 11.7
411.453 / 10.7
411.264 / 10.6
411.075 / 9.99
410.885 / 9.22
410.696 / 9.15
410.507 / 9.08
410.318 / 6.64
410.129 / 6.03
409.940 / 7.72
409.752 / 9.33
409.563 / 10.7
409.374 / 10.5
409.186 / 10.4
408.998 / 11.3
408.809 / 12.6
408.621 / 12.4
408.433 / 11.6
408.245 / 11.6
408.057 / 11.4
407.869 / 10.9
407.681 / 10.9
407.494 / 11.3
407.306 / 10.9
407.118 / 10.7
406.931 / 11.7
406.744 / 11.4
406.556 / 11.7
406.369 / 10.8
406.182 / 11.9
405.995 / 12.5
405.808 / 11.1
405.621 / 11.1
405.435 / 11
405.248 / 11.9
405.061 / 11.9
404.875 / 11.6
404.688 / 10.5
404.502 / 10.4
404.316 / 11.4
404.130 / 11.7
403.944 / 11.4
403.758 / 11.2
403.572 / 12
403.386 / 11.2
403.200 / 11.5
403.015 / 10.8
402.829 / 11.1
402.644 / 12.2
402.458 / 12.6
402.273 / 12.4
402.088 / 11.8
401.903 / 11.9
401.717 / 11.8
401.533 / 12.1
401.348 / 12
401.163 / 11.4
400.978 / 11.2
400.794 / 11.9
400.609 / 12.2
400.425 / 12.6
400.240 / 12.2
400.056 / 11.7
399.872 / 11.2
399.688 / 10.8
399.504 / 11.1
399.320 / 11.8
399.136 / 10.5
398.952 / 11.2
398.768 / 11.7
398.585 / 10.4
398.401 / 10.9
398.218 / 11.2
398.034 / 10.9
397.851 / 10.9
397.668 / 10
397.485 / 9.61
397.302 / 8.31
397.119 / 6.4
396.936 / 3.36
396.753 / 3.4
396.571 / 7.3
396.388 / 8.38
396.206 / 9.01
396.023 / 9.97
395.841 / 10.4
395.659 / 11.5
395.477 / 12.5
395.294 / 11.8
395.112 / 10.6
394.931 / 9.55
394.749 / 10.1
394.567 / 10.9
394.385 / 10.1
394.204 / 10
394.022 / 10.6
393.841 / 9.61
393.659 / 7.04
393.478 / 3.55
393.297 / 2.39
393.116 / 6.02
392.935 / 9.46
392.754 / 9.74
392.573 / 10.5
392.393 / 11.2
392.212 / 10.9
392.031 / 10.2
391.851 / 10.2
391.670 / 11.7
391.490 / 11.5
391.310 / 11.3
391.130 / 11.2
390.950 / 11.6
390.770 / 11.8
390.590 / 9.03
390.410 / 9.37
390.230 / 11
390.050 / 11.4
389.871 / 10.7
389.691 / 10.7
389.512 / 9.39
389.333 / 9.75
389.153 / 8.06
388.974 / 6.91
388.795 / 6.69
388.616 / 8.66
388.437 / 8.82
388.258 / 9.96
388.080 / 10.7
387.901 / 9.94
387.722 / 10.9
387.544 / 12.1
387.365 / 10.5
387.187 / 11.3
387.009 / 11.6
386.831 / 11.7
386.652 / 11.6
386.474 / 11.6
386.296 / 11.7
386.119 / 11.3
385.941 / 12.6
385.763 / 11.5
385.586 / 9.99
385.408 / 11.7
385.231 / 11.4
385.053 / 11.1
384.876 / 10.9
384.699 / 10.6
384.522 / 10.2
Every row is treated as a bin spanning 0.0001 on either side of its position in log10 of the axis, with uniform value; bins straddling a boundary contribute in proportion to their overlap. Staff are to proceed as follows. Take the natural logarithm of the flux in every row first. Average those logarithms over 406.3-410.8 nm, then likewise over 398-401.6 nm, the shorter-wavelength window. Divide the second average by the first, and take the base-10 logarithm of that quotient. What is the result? 0.019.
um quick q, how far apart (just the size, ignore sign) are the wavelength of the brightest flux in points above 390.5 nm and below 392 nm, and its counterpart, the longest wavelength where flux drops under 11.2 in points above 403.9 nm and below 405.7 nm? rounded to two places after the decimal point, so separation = 14.85 nm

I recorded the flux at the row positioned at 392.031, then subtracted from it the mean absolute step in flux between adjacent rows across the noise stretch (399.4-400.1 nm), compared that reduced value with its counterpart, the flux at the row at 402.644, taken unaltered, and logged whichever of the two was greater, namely 12.2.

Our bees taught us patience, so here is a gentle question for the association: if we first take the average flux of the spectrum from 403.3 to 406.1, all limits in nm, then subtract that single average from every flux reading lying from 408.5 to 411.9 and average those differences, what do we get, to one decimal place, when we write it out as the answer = -1.5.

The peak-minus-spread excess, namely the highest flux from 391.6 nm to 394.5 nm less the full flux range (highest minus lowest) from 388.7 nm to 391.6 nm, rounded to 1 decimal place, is 6.6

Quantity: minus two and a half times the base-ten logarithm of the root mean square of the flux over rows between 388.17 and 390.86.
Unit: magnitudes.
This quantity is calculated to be -2.46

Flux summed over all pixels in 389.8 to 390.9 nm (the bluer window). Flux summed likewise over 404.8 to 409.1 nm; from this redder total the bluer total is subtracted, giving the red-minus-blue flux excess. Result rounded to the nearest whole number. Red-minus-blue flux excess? 201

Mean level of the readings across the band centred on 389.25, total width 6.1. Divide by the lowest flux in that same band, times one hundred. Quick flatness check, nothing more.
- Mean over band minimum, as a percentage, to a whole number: 156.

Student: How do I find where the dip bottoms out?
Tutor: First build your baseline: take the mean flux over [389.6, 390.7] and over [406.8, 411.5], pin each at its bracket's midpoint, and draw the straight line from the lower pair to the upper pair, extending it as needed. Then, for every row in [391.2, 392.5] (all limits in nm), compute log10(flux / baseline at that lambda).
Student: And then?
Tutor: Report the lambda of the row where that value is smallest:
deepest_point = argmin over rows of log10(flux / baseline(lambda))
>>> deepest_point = 391.851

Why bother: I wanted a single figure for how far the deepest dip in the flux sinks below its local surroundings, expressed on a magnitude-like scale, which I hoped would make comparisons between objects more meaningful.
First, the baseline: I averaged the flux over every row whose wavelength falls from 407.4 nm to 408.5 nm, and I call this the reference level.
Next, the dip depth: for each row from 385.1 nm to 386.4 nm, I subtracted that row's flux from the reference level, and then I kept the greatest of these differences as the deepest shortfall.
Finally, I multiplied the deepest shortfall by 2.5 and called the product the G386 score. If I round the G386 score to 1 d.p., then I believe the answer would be 3.2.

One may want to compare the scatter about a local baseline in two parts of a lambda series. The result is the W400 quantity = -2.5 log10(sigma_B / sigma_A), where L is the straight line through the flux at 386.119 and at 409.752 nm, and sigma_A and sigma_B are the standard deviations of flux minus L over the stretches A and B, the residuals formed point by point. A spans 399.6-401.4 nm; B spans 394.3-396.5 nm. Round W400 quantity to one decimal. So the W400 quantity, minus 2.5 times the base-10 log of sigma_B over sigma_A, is -0.8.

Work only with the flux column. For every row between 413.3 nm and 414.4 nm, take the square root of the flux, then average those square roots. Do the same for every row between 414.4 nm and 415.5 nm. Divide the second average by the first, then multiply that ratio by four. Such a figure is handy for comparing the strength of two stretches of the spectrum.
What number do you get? 4.02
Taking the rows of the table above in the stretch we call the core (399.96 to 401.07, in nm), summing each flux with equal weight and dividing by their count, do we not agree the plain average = 12.0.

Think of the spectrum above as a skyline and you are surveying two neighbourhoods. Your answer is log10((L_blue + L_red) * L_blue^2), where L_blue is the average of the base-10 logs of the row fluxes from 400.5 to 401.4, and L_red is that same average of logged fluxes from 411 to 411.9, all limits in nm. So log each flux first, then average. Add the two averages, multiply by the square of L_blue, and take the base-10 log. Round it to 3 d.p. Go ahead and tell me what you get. 0.380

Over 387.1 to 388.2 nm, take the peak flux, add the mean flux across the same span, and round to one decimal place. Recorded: 23.0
